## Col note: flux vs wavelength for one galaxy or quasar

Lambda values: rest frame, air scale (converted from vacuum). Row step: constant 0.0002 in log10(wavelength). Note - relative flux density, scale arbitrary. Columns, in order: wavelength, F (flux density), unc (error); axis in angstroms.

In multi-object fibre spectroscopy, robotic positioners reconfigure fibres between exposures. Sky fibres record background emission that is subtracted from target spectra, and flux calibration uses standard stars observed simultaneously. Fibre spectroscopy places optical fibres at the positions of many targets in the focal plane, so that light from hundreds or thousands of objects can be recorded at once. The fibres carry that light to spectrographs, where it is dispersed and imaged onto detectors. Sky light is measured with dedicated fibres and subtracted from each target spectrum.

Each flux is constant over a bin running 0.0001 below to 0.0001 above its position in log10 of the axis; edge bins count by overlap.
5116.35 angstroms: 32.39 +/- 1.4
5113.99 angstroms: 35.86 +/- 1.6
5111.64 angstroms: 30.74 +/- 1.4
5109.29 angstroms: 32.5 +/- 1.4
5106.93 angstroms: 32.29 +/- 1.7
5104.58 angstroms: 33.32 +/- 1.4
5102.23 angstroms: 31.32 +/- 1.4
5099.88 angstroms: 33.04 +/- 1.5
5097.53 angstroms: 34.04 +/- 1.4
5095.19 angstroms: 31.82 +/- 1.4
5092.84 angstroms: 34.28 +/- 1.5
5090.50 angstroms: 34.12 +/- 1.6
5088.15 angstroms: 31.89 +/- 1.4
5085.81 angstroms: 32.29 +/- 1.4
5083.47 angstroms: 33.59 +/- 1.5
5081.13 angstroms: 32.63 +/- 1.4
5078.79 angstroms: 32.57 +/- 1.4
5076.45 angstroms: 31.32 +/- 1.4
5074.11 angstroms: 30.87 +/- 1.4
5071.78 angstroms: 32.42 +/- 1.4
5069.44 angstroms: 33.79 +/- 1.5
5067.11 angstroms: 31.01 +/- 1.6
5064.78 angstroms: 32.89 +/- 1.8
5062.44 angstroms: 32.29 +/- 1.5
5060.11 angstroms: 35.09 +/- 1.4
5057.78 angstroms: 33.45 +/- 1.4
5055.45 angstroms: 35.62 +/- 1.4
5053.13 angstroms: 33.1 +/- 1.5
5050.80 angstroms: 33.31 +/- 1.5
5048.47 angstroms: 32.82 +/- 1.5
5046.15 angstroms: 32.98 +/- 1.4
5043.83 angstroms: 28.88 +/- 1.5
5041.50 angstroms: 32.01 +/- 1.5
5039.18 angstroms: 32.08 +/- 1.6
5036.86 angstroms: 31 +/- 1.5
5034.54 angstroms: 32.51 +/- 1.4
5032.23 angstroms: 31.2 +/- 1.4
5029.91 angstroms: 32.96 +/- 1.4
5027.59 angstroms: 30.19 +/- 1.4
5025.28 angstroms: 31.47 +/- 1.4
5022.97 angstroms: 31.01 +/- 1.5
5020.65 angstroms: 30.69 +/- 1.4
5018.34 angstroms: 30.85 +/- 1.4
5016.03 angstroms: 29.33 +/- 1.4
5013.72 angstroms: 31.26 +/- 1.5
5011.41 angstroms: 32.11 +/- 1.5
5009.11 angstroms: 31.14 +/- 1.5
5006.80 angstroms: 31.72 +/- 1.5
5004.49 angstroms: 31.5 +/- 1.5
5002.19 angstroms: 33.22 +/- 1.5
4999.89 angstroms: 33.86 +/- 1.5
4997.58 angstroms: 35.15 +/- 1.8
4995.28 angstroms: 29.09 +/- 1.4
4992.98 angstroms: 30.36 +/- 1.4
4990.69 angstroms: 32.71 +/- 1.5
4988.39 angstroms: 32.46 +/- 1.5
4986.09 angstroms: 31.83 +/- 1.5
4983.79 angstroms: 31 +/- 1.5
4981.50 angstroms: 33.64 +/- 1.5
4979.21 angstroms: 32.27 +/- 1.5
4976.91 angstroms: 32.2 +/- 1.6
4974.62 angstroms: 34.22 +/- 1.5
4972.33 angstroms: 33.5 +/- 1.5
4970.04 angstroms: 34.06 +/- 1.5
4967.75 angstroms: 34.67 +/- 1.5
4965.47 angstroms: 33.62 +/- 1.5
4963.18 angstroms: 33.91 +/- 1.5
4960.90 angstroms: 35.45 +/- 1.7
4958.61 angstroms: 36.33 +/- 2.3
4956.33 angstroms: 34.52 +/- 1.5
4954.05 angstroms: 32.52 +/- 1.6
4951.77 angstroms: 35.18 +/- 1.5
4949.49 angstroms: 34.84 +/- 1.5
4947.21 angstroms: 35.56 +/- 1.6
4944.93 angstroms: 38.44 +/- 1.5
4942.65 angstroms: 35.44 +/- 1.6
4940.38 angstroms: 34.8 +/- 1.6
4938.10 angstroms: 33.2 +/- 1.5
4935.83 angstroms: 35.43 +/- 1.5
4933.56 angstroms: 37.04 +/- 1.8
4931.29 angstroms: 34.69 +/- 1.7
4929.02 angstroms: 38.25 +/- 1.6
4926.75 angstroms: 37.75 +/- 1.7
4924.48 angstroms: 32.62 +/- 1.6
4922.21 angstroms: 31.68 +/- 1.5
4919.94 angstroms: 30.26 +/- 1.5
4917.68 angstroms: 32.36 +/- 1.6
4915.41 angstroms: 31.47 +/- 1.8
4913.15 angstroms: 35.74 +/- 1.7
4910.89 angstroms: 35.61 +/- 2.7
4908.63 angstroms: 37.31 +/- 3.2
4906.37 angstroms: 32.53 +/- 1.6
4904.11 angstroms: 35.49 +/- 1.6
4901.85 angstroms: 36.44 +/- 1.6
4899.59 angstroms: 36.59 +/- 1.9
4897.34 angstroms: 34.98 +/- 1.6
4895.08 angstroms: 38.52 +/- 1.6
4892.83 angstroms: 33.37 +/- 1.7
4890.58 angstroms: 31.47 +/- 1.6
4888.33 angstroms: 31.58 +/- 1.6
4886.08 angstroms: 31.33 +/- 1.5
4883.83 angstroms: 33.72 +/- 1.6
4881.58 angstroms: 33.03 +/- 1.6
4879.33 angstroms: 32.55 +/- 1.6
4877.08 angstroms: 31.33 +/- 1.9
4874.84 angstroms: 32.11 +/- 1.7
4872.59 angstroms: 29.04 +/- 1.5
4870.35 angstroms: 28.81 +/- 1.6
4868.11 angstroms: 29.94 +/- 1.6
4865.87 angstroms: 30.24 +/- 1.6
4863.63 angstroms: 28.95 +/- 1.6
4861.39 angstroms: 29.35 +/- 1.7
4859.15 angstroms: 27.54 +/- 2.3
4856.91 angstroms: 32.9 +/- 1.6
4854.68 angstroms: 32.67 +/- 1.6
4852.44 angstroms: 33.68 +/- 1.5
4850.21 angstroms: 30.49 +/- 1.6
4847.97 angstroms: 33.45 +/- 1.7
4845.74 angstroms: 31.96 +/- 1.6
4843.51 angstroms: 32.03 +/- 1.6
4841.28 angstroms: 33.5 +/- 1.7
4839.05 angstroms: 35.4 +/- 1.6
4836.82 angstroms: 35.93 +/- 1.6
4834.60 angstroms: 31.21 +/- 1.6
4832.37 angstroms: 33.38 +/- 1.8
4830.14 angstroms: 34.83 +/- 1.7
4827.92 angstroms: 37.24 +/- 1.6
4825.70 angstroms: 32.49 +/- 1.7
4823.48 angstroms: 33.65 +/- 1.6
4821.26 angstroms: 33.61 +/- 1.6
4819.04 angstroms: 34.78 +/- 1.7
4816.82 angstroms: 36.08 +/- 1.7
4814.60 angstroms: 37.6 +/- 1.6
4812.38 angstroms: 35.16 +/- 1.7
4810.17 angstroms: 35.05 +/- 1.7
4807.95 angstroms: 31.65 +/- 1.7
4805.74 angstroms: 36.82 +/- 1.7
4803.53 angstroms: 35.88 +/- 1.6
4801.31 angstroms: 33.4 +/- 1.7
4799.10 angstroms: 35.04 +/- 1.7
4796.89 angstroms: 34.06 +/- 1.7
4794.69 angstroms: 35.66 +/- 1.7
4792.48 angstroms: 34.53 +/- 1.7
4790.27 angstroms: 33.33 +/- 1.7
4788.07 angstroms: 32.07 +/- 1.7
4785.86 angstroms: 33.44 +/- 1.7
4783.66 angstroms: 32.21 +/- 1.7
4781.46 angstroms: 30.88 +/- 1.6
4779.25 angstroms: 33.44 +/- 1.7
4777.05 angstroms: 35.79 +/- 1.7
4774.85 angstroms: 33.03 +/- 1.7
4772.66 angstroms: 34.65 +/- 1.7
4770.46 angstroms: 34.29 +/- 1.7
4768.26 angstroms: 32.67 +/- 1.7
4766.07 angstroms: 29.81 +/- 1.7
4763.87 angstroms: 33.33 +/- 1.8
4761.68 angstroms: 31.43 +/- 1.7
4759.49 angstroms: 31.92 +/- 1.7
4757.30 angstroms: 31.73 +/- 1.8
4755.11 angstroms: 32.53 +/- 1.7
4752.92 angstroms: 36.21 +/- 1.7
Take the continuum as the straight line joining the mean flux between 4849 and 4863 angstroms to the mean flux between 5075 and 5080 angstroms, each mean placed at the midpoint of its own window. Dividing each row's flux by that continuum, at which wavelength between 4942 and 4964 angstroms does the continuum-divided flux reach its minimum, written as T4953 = 4954.05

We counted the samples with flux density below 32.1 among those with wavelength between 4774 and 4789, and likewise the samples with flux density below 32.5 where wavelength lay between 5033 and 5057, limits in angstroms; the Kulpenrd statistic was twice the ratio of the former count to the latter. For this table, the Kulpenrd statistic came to 1.0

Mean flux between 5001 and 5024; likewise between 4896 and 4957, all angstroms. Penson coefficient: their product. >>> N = 1090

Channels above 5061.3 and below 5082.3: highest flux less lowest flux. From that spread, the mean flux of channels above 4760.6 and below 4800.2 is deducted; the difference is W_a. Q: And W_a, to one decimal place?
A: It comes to -30.4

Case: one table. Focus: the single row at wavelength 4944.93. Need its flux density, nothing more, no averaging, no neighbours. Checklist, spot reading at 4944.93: 38.44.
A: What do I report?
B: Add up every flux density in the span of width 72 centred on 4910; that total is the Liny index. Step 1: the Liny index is 1097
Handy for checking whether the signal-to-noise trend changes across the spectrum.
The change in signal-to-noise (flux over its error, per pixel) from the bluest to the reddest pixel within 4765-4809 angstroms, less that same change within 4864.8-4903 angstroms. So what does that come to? -3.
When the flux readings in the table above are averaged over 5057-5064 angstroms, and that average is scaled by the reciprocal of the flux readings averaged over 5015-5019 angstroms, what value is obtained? 1.12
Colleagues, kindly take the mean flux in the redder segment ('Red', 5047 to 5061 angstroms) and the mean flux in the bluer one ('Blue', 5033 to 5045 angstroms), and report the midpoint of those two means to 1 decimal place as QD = 32.6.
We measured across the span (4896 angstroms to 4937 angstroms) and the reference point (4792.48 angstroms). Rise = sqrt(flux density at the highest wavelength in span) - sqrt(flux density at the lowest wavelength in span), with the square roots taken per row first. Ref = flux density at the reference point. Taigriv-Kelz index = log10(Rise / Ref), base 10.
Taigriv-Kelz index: -2.96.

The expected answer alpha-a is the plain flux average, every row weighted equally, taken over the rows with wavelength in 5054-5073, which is 33.3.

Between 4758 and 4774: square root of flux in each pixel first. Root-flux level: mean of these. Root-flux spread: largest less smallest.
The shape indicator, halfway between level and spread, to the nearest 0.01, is 3.07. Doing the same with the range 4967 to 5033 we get 3.10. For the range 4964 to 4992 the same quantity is 3.03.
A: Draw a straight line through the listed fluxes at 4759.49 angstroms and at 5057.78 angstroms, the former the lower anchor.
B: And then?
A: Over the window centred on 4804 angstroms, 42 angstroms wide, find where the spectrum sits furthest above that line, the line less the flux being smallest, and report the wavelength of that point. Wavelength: 4814.60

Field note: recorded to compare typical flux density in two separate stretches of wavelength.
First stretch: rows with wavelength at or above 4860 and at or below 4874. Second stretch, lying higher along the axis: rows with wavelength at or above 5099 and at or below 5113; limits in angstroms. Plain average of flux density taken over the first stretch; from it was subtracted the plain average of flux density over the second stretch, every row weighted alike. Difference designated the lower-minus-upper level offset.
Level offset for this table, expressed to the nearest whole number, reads -3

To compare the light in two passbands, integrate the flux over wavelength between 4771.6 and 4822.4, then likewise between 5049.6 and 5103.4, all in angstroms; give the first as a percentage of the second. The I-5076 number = 98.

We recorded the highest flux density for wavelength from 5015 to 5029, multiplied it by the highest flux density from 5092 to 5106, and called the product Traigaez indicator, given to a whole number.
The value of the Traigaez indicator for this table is 1079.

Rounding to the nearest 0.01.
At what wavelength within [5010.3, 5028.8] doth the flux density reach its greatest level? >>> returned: 5011.41 angstroms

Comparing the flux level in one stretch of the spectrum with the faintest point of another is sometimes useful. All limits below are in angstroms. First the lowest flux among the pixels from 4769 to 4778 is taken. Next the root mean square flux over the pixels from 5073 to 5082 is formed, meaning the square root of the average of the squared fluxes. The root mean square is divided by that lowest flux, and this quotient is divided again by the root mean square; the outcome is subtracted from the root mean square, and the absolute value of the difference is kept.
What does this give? 31.8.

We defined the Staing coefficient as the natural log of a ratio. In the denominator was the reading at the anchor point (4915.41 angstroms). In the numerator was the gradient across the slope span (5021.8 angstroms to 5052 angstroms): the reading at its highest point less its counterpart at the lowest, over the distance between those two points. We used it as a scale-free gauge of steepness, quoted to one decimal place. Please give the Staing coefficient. -5.9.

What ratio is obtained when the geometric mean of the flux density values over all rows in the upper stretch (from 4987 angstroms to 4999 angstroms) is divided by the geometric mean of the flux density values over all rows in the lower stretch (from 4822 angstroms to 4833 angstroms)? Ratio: 0.93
